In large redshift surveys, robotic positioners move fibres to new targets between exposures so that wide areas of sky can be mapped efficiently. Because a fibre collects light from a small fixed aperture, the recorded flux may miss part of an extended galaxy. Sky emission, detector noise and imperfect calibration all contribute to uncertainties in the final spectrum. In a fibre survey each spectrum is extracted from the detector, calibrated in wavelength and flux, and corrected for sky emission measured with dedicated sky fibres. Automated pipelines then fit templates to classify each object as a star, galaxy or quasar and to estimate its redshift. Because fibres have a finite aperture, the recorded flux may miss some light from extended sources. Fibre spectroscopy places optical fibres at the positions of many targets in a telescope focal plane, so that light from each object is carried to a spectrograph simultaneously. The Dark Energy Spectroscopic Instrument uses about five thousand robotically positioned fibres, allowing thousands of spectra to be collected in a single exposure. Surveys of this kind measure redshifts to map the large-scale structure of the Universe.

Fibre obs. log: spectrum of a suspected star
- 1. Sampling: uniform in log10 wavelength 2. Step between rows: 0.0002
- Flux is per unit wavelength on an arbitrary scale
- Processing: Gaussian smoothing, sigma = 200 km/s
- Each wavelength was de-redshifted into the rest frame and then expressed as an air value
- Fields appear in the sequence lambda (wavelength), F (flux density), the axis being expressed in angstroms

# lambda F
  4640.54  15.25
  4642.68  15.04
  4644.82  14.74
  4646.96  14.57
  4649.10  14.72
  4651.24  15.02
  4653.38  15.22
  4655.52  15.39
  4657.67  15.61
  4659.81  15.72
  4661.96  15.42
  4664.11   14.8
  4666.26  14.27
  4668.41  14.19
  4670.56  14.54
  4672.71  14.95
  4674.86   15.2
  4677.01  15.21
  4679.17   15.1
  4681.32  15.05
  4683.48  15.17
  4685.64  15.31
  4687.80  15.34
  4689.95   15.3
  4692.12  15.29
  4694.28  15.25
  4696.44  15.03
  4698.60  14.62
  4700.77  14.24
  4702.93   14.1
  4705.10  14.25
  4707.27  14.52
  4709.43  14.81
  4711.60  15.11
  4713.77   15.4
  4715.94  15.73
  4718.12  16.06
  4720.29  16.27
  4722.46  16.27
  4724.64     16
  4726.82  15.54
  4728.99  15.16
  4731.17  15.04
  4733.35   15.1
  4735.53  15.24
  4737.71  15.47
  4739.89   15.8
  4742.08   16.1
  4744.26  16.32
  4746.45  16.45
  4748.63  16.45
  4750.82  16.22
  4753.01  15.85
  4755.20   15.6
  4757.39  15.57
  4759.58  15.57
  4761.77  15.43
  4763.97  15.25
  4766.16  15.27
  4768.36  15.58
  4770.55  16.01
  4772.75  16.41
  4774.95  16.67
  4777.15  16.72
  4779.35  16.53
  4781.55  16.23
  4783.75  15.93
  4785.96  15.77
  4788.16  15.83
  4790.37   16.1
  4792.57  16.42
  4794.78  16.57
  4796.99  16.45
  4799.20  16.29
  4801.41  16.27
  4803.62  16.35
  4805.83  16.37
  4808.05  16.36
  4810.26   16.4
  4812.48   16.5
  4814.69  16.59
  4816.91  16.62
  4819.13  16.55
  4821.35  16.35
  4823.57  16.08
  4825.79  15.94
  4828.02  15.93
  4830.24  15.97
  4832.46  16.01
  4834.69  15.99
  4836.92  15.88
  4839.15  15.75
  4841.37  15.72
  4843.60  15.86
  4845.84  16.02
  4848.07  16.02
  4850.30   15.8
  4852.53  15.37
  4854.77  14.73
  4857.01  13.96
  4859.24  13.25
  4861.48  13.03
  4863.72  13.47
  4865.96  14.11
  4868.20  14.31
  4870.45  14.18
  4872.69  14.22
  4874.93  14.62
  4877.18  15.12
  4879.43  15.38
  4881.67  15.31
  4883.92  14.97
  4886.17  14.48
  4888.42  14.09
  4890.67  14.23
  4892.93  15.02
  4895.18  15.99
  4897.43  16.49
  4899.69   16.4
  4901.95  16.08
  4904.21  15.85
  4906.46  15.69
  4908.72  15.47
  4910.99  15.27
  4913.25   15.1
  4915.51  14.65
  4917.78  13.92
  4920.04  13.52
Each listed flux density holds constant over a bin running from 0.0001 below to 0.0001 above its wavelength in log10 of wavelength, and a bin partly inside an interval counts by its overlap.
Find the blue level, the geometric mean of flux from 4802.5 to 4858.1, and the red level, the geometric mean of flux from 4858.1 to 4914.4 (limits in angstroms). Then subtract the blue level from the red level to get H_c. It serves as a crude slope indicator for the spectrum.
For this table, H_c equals -1.1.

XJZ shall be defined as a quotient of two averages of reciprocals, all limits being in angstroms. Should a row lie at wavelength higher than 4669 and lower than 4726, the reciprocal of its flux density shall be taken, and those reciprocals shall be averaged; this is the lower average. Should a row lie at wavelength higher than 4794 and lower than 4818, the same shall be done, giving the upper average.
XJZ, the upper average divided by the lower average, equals 0.92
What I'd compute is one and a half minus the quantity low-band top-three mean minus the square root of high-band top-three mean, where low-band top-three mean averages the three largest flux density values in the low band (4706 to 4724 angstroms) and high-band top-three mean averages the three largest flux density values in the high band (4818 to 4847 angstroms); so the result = -10.7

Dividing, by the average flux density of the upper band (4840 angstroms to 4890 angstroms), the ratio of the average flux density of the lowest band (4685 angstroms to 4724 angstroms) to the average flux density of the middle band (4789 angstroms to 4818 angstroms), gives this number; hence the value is 0.063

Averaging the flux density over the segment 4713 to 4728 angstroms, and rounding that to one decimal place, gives 15.9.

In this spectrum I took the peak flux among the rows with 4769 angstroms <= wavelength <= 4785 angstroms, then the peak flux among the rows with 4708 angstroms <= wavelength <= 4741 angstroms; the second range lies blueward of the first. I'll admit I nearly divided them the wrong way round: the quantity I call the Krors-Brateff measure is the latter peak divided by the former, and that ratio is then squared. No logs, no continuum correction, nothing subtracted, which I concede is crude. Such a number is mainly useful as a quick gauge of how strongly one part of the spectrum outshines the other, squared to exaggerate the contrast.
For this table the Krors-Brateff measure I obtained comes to 0.95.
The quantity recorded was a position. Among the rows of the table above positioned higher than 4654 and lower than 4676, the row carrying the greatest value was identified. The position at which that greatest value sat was 4659.81 angstroms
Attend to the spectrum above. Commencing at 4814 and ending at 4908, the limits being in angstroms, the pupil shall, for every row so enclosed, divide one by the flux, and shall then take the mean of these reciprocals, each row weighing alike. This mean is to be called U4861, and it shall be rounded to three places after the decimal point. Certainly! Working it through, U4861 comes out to 0.066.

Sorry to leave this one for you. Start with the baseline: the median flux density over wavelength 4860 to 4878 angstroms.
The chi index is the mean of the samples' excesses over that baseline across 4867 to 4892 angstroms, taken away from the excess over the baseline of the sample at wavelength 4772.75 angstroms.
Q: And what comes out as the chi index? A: 1.8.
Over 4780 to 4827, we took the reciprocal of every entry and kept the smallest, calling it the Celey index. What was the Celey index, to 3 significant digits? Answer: 0.0602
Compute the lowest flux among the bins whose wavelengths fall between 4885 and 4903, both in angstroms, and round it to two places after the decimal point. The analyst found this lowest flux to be 14.09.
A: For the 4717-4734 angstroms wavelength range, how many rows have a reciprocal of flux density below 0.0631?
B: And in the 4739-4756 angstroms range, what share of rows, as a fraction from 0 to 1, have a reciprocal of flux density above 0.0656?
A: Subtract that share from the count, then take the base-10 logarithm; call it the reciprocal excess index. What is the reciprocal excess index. 0.60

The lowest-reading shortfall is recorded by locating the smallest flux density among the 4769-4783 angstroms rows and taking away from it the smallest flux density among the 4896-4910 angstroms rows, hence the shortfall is 0.54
